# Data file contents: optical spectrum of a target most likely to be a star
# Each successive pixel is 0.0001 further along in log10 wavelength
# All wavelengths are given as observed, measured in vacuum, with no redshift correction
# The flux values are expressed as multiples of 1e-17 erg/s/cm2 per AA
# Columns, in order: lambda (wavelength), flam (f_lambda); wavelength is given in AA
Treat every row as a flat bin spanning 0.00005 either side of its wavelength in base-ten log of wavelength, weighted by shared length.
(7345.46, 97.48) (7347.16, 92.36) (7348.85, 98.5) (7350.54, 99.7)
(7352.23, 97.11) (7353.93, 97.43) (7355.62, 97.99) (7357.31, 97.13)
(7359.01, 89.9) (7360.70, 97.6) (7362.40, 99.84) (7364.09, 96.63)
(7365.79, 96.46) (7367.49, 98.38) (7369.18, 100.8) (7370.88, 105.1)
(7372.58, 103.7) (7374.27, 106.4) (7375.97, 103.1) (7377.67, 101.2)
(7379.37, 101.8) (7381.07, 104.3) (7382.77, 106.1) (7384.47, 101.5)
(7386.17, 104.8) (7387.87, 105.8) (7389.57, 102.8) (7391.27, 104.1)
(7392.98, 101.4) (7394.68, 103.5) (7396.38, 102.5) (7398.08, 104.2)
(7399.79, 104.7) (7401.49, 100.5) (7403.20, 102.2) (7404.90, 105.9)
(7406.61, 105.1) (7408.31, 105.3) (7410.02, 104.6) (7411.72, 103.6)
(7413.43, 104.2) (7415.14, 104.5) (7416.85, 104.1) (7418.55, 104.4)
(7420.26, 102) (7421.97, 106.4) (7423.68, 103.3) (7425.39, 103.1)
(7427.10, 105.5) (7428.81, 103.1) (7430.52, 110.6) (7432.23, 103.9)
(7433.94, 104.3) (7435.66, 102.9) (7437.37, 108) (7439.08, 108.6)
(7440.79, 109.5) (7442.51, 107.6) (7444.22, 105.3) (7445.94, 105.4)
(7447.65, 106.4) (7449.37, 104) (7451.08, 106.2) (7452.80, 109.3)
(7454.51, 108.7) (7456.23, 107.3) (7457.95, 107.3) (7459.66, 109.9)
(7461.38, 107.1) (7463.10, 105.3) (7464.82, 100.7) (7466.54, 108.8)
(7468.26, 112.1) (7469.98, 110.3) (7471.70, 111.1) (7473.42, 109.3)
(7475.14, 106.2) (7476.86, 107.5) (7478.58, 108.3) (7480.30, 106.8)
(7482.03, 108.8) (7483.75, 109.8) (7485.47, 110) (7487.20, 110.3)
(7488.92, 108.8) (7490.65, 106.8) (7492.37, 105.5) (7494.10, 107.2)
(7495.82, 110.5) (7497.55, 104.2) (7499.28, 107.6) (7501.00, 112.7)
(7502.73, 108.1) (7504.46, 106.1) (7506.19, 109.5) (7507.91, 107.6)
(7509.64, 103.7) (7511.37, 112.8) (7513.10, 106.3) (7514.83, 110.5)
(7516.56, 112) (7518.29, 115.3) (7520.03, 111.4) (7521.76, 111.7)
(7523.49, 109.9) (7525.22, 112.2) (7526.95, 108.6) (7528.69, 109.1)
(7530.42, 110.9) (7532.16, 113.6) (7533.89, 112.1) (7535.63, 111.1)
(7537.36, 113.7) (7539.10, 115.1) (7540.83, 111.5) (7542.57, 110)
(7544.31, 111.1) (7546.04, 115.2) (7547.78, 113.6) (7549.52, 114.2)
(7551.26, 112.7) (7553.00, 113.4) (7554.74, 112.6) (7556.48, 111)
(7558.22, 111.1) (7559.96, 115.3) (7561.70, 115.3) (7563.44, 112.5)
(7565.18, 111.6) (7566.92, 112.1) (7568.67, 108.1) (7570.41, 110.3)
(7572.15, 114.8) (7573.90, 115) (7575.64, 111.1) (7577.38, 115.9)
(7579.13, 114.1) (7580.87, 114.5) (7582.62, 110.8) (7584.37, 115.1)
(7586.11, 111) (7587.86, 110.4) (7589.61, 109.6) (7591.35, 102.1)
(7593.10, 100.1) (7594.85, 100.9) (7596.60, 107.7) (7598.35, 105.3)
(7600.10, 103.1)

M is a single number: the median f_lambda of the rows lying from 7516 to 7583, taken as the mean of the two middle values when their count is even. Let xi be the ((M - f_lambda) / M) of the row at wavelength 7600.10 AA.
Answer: 0.080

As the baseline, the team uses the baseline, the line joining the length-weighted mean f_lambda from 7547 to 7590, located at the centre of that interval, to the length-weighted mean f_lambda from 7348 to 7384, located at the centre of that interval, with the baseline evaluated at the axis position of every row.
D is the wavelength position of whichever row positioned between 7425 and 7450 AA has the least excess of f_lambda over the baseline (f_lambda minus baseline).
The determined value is 7435.66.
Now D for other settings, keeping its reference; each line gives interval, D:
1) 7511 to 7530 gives 7513.10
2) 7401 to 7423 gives 7401.49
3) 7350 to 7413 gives 7359.01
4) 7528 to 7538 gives 7528.69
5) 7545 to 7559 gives 7558.22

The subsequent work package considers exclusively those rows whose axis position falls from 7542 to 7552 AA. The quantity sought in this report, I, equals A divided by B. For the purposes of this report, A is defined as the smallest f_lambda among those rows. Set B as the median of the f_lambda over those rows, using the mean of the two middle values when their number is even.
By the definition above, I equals 0.972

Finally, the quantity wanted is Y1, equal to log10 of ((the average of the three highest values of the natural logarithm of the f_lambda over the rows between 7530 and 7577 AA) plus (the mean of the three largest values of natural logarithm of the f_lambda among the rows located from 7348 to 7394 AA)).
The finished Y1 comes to 0.974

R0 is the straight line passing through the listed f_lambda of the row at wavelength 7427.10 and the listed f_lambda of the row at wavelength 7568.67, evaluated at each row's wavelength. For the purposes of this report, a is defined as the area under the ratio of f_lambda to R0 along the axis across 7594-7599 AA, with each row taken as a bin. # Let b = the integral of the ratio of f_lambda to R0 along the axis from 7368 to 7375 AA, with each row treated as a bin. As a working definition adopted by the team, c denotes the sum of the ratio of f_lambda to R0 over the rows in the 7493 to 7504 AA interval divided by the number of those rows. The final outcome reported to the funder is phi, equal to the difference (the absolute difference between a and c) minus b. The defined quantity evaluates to -3.2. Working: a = 4.8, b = 7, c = 1.01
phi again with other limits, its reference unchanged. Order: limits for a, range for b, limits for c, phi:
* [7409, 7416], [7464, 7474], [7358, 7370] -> -4.2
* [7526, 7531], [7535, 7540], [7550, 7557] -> -1.2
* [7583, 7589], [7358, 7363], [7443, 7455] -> 0.6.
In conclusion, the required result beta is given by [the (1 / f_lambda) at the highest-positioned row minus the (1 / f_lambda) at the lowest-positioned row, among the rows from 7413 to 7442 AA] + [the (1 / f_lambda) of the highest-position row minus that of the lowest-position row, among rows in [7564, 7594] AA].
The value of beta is 0.0006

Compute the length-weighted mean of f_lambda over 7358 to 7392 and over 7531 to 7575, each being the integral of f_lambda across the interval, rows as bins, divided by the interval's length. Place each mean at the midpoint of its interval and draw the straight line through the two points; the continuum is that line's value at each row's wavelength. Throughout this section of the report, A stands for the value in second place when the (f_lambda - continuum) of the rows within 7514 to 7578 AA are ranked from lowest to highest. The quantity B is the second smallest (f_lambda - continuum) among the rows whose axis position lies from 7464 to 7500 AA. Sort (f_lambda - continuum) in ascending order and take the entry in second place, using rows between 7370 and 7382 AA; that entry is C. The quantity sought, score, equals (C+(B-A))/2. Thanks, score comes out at -0.7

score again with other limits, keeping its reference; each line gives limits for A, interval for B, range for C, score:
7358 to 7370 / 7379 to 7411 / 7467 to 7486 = 1.0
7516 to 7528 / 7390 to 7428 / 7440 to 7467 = -1.8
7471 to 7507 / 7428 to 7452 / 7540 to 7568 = -0.3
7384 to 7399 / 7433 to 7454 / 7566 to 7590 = -3.5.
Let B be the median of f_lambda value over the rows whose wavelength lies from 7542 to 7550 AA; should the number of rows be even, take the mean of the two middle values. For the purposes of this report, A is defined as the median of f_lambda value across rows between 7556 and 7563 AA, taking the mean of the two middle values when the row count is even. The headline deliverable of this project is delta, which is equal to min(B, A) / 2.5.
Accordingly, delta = 45.3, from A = 113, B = 114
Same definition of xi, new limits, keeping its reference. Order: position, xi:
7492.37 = 0.059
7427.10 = 0.059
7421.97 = 0.051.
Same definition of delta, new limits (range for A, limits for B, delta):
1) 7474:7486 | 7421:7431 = 41.8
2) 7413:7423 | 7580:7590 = 41.7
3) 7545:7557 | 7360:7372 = 39.4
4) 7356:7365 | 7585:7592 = 38.9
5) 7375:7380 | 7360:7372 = 39.4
